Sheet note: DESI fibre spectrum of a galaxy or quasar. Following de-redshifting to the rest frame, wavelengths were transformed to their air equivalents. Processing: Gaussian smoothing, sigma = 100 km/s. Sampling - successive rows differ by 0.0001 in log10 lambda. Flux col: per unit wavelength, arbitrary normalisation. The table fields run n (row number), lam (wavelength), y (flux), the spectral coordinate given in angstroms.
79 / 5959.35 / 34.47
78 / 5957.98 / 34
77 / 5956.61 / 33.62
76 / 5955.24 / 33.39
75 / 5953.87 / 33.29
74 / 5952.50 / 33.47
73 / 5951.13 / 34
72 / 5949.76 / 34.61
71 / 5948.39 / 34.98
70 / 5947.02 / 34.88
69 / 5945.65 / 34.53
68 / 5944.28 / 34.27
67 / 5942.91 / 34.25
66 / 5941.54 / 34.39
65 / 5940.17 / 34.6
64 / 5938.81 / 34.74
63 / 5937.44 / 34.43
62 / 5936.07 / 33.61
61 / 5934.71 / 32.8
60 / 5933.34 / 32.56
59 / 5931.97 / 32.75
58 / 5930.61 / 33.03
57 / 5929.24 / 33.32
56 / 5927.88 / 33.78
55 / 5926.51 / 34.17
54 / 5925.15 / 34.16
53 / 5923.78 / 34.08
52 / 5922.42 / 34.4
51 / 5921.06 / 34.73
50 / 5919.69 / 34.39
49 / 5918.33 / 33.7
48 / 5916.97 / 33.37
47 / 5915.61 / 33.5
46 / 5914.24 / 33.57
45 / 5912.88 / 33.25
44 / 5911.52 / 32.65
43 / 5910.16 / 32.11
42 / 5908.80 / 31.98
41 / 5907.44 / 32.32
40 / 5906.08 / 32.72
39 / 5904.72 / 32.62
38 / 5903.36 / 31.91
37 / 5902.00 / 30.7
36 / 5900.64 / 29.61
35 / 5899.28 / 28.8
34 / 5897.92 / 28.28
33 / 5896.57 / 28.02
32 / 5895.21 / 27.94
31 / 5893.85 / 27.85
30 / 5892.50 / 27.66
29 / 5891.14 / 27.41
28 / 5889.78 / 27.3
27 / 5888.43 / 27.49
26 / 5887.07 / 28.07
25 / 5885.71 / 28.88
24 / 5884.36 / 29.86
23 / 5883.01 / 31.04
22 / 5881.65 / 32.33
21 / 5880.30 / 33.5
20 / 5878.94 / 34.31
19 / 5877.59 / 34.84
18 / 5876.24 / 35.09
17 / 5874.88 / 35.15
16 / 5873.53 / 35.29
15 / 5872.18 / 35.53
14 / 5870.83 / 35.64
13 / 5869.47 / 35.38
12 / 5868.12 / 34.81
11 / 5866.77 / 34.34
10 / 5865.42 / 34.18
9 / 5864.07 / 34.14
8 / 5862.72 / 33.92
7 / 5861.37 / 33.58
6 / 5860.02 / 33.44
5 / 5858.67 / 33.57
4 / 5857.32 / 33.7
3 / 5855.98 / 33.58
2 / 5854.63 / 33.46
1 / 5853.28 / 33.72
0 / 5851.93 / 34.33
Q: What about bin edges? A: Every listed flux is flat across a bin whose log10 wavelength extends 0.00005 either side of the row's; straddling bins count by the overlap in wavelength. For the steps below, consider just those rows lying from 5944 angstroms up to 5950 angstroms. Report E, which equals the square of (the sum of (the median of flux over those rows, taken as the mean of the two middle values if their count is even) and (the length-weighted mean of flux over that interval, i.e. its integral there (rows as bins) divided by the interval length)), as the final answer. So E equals 4799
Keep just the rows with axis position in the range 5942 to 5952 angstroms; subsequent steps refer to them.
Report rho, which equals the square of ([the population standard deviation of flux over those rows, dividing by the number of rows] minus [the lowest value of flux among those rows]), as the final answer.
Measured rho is 1134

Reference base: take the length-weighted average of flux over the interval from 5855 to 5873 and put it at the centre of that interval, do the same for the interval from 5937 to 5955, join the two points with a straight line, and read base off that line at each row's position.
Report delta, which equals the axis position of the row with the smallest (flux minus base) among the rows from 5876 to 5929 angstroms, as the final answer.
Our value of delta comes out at 5889.78 angstroms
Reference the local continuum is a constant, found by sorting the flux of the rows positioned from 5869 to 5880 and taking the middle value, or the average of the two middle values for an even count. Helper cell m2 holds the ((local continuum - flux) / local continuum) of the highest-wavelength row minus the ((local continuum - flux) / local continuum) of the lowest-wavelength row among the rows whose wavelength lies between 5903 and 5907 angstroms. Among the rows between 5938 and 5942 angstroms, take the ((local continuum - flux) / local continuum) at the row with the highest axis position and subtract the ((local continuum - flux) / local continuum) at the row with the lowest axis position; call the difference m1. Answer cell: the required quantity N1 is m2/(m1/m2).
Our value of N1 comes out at 0.053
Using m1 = 0.010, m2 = -0.023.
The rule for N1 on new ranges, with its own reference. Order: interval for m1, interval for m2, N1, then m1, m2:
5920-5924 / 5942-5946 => 0.003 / 0.018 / -0.008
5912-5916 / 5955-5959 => -0.042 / -0.007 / -0.017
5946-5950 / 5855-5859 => 0.000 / 0.008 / 0.000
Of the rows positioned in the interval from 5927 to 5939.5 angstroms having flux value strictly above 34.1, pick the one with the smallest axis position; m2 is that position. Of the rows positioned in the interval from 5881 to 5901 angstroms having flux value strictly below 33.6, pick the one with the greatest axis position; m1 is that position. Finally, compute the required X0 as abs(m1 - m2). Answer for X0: 36.8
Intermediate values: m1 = 5900.64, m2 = 5937.44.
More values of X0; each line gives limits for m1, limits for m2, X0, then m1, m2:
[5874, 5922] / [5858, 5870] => 52.9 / 5916.97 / 5864.07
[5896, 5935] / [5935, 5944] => 2.7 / 5934.71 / 5937.44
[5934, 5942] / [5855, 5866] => 70.6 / 5934.71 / 5864.07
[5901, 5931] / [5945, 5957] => 15.0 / 5930.61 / 5945.65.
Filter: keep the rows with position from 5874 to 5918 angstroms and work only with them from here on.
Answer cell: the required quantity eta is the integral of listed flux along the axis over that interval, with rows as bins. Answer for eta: 1369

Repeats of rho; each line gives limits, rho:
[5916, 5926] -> 1085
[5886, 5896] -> 731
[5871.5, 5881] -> 1079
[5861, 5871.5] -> 1083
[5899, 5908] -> 748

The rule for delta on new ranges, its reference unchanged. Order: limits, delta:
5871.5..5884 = 5883.01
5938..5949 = 5942.91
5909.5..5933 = 5910.16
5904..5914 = 5908.80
